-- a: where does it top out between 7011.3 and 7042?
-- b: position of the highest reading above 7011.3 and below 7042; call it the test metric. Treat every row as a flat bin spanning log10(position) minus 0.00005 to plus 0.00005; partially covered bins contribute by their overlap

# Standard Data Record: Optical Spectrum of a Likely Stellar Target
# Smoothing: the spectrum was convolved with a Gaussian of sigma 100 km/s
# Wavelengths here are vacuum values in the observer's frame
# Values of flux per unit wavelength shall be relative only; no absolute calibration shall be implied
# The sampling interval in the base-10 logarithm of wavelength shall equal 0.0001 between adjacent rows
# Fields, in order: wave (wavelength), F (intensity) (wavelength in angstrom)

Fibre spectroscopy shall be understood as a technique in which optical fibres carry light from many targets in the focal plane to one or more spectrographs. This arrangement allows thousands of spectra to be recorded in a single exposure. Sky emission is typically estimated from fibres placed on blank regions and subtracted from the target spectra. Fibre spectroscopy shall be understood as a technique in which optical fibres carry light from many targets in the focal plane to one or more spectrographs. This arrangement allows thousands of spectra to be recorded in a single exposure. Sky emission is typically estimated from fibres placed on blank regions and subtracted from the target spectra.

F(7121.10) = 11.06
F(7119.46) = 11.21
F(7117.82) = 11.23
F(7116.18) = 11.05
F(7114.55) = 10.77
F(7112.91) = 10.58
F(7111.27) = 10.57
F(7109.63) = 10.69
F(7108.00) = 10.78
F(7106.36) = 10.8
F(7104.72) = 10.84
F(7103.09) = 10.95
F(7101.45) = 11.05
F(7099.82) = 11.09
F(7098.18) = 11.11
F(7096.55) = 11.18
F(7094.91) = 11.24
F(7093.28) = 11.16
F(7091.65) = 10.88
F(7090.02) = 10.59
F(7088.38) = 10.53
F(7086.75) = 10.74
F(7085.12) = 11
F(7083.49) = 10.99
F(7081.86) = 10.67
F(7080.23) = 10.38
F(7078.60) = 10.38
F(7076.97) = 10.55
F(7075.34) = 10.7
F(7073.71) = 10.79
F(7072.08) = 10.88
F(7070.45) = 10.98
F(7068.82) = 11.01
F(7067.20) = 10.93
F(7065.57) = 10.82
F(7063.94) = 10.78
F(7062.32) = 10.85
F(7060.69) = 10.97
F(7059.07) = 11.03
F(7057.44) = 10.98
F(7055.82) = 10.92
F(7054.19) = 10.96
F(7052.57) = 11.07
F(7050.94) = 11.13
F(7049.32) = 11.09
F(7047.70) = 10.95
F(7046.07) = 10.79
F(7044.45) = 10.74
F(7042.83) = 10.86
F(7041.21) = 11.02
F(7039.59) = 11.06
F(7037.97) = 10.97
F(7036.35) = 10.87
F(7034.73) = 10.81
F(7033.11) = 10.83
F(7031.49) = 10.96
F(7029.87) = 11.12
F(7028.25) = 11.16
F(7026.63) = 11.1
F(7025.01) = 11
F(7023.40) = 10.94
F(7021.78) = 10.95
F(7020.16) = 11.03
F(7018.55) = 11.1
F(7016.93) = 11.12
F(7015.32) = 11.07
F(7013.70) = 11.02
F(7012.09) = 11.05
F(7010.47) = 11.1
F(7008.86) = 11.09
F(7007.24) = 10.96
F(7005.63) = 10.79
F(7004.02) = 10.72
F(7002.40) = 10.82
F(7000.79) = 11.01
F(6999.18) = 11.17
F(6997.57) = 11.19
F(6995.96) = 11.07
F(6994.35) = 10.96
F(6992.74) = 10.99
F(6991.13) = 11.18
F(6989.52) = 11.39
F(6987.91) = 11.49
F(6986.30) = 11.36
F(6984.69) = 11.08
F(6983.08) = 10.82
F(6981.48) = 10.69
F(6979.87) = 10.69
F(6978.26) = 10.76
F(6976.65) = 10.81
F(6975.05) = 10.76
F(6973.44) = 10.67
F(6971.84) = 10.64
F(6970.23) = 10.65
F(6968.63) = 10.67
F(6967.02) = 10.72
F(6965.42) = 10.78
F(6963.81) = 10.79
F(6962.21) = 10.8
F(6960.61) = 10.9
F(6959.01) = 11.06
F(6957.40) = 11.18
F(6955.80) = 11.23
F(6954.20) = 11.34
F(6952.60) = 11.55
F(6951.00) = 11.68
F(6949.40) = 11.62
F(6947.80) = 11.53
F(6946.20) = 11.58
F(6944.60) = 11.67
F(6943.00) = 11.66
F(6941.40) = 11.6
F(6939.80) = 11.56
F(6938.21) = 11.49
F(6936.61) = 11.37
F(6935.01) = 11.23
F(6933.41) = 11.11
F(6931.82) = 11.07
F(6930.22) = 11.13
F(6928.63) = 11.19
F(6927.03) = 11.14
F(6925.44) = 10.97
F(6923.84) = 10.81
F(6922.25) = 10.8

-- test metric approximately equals 7028.25 angstrom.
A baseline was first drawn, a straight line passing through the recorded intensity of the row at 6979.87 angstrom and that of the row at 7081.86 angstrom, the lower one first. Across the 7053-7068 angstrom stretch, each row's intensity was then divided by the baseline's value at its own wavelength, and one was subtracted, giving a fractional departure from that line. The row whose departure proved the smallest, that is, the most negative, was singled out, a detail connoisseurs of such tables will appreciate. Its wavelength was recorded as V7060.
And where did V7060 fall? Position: 7063.94 angstrom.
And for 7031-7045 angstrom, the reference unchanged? 7044.45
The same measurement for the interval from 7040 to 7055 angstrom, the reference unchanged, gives 7044.45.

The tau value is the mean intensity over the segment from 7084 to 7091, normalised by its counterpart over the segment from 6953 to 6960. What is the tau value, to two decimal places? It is 0.96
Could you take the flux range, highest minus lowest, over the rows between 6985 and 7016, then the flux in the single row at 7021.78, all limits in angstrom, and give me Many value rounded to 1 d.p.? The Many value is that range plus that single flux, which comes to 11.7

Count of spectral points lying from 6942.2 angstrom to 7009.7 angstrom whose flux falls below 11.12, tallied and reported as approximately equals 26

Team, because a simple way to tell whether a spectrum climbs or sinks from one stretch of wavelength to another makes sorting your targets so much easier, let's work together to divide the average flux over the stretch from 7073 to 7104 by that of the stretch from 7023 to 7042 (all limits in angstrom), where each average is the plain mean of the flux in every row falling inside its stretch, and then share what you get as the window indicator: 0.987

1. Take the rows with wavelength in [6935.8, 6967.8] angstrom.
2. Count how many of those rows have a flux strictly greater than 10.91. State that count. 15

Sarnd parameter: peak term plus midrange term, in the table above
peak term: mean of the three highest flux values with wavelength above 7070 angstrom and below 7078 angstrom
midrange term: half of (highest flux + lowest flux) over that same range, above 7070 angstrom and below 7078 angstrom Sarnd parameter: 21.6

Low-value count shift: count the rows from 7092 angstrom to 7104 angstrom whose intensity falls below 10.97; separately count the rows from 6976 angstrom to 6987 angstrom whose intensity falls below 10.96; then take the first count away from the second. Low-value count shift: 4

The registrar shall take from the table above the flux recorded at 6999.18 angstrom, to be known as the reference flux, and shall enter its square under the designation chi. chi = 125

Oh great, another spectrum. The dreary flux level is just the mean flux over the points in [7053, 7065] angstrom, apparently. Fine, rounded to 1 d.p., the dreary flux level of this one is 10.9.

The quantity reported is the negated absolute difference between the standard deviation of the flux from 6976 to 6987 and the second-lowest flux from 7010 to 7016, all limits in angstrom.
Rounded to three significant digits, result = -10.8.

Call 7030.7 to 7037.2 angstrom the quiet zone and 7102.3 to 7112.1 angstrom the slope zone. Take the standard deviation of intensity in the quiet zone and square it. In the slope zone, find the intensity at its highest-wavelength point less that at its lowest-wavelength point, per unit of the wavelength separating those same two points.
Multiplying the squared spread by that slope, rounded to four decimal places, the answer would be -0.0002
